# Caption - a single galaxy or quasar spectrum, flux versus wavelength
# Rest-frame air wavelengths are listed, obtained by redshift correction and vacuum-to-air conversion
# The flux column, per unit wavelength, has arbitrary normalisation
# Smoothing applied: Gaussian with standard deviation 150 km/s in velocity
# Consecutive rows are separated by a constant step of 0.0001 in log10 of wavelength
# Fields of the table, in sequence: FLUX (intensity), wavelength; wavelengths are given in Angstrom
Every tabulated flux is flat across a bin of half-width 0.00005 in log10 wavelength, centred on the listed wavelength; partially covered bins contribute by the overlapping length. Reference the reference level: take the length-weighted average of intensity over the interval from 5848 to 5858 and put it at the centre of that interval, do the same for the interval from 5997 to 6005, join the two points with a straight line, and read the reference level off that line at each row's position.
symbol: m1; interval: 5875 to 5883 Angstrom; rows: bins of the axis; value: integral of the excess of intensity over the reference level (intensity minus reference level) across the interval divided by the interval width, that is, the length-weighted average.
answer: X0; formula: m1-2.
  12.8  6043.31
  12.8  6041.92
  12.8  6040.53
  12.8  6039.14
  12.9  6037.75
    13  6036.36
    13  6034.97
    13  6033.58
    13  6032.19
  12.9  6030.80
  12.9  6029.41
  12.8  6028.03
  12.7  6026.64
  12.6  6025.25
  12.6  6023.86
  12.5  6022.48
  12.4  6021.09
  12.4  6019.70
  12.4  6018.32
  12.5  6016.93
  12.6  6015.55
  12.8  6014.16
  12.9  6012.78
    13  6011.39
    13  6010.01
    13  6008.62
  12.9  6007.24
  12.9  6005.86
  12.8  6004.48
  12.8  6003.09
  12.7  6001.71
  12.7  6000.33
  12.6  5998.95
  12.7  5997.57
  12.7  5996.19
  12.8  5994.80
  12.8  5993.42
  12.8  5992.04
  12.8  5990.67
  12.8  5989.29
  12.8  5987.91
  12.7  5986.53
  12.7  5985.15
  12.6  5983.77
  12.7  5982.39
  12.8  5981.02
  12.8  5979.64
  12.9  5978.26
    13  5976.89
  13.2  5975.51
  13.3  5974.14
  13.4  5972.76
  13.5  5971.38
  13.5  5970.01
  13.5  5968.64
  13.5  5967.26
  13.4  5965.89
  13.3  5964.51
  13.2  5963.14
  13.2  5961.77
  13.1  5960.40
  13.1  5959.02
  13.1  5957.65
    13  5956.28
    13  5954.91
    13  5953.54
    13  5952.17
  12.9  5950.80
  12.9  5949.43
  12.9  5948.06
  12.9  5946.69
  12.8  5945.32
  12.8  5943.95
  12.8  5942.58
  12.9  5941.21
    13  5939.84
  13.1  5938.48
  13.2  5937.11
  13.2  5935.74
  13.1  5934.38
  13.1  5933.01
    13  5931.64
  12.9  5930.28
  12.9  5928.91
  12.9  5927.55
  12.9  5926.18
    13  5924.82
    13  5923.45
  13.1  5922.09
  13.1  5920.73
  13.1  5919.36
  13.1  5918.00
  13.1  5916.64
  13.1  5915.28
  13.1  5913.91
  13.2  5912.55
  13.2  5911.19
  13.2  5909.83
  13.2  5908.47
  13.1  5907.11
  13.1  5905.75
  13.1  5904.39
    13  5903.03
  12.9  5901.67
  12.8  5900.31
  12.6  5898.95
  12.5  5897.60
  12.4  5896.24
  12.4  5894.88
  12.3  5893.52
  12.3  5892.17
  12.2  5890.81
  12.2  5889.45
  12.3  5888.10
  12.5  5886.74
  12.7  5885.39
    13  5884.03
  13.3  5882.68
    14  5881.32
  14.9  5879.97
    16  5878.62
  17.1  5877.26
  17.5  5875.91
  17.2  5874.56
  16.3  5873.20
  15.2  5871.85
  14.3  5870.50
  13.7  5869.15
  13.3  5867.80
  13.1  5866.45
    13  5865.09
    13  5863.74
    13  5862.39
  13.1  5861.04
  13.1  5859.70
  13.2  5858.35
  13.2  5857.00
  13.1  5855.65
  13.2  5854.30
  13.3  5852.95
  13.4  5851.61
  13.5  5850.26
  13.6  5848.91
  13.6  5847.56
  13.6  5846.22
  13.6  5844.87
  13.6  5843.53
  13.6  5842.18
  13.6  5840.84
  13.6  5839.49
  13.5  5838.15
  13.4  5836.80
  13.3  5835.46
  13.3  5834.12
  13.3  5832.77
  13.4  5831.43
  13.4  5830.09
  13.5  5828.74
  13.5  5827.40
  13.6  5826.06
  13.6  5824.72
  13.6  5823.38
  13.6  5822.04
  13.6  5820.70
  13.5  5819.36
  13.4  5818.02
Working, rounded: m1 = 2.4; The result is 0.40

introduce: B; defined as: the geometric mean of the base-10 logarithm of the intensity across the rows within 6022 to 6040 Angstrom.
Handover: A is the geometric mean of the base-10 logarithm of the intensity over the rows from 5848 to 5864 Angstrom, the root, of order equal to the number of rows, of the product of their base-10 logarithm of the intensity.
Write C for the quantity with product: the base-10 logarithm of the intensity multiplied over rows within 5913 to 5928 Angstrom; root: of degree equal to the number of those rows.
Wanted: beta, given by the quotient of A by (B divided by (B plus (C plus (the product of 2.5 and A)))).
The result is 5.09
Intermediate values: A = 1.12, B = 1.108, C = 1.115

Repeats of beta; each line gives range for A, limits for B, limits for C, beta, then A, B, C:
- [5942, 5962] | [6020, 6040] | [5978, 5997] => 5.02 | 1.11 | 1.107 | 1.106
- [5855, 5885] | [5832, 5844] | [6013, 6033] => 5.21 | 1.15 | 1.129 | 1.102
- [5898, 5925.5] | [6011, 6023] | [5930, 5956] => 5.07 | 1.12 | 1.101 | 1.113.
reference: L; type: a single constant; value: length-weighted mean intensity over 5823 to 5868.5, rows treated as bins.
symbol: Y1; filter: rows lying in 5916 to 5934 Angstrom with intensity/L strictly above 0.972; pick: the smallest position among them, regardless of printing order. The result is 5916.64 Angstrom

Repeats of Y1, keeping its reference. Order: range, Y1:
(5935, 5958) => 5935.74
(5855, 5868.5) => 5855.65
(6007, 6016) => 6008.62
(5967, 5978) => 5967.26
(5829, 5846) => 5830.09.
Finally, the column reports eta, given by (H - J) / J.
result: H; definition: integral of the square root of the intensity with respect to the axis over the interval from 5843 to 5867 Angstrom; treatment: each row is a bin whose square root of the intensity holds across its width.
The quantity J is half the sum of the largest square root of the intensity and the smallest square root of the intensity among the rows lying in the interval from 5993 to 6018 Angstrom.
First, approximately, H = 87.5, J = 3.57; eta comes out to 23.5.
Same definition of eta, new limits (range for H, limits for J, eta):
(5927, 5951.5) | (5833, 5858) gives 23.1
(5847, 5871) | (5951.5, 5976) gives 23.0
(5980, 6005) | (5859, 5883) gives 21.9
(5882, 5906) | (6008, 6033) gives 22.9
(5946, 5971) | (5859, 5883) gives 22.3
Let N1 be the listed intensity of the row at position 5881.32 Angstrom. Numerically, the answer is 14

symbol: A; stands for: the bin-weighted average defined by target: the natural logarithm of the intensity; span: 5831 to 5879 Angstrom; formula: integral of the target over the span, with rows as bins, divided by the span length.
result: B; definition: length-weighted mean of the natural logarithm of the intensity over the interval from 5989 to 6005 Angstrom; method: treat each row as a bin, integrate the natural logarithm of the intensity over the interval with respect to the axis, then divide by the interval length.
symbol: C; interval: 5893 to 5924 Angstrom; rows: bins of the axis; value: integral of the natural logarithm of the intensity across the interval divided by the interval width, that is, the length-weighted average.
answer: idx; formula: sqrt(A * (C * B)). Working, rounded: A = 2.63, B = 2.55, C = 2.56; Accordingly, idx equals 4.14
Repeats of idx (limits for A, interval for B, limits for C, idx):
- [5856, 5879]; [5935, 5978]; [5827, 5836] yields 4.21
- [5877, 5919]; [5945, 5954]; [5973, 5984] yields 4.10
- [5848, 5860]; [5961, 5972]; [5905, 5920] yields 4.16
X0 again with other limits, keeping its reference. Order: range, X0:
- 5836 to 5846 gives -1.81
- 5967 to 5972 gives -1.34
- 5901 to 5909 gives -2.04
